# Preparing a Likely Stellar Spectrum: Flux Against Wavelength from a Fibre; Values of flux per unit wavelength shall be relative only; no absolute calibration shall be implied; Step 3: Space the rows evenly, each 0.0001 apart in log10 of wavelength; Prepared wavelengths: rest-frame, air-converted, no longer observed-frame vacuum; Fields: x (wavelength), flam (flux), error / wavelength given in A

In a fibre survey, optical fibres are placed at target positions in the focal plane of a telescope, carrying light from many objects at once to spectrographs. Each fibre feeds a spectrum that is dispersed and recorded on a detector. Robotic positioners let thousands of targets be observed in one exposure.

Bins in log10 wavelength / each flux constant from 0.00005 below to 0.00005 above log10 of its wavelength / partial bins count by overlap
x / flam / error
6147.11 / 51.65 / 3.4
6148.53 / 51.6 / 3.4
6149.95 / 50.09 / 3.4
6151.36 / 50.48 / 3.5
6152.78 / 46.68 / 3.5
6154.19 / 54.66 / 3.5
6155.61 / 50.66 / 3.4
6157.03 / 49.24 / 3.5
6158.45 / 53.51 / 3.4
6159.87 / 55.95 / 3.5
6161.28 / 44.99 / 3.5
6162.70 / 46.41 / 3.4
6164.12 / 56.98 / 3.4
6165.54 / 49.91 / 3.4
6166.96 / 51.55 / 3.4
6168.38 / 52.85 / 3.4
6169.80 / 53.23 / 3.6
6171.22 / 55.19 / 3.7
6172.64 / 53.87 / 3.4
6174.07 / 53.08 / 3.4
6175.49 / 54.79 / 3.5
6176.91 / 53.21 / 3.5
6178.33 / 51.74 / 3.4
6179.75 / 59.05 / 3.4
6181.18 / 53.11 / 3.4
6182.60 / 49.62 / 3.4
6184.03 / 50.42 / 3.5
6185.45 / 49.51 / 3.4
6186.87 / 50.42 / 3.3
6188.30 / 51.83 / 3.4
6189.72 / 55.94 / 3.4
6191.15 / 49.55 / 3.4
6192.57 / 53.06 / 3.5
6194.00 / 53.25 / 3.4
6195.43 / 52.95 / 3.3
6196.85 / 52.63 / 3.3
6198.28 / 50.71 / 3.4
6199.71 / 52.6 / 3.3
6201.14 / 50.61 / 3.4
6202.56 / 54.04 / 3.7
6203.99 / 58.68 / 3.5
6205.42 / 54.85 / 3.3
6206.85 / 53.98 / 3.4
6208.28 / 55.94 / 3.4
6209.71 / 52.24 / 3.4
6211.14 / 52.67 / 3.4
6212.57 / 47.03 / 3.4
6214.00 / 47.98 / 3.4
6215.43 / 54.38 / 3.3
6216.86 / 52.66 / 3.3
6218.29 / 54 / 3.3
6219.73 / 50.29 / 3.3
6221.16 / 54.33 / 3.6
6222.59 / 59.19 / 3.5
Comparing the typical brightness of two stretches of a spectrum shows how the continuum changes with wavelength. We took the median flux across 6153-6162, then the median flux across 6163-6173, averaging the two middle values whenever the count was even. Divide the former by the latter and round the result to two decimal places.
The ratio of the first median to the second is 0.98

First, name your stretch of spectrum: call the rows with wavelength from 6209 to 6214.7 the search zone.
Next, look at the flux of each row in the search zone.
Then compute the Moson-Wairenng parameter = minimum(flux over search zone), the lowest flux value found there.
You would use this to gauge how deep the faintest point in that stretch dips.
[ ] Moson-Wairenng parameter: 47.03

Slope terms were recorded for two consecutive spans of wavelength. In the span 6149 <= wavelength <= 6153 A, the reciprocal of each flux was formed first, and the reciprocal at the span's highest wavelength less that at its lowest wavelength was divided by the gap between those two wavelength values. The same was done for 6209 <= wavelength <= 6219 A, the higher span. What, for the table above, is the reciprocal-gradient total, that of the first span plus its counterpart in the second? 0.0004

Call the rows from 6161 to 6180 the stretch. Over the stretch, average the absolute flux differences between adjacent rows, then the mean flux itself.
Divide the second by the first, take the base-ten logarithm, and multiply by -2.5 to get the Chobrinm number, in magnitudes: -3.1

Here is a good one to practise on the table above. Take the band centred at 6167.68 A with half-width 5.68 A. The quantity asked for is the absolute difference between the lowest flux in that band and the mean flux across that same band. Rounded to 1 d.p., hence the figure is 6.1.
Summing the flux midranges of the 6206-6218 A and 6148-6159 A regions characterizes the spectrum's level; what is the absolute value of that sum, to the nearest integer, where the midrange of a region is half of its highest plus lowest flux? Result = 102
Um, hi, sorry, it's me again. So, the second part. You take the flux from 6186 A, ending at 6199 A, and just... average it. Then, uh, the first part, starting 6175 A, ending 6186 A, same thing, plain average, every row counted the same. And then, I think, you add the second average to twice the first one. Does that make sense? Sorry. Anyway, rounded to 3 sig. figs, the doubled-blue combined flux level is 158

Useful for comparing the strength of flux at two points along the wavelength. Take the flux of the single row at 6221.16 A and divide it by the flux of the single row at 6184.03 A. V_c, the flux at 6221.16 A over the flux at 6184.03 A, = 1.08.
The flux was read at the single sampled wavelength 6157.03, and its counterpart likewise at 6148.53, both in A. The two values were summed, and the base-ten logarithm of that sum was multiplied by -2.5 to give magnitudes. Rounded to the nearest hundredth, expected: -5.01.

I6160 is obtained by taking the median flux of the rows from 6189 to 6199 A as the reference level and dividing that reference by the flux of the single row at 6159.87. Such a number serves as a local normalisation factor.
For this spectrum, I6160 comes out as 0.95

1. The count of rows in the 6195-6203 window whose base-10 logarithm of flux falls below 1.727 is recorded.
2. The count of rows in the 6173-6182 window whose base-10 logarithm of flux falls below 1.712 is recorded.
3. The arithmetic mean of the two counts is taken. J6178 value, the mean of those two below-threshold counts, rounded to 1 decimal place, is 2.5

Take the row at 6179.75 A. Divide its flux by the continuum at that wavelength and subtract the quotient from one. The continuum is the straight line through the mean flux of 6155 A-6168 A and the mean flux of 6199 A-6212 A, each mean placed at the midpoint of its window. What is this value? -0.13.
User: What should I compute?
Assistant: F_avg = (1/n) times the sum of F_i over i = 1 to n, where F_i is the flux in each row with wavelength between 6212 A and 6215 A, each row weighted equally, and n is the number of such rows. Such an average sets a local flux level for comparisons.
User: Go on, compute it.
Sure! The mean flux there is 48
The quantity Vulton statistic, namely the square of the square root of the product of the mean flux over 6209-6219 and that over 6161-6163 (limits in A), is 2357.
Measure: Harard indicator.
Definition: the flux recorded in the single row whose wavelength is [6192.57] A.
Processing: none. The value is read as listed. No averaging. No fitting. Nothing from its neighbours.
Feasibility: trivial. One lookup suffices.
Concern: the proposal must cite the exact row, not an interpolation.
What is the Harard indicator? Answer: 53.06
